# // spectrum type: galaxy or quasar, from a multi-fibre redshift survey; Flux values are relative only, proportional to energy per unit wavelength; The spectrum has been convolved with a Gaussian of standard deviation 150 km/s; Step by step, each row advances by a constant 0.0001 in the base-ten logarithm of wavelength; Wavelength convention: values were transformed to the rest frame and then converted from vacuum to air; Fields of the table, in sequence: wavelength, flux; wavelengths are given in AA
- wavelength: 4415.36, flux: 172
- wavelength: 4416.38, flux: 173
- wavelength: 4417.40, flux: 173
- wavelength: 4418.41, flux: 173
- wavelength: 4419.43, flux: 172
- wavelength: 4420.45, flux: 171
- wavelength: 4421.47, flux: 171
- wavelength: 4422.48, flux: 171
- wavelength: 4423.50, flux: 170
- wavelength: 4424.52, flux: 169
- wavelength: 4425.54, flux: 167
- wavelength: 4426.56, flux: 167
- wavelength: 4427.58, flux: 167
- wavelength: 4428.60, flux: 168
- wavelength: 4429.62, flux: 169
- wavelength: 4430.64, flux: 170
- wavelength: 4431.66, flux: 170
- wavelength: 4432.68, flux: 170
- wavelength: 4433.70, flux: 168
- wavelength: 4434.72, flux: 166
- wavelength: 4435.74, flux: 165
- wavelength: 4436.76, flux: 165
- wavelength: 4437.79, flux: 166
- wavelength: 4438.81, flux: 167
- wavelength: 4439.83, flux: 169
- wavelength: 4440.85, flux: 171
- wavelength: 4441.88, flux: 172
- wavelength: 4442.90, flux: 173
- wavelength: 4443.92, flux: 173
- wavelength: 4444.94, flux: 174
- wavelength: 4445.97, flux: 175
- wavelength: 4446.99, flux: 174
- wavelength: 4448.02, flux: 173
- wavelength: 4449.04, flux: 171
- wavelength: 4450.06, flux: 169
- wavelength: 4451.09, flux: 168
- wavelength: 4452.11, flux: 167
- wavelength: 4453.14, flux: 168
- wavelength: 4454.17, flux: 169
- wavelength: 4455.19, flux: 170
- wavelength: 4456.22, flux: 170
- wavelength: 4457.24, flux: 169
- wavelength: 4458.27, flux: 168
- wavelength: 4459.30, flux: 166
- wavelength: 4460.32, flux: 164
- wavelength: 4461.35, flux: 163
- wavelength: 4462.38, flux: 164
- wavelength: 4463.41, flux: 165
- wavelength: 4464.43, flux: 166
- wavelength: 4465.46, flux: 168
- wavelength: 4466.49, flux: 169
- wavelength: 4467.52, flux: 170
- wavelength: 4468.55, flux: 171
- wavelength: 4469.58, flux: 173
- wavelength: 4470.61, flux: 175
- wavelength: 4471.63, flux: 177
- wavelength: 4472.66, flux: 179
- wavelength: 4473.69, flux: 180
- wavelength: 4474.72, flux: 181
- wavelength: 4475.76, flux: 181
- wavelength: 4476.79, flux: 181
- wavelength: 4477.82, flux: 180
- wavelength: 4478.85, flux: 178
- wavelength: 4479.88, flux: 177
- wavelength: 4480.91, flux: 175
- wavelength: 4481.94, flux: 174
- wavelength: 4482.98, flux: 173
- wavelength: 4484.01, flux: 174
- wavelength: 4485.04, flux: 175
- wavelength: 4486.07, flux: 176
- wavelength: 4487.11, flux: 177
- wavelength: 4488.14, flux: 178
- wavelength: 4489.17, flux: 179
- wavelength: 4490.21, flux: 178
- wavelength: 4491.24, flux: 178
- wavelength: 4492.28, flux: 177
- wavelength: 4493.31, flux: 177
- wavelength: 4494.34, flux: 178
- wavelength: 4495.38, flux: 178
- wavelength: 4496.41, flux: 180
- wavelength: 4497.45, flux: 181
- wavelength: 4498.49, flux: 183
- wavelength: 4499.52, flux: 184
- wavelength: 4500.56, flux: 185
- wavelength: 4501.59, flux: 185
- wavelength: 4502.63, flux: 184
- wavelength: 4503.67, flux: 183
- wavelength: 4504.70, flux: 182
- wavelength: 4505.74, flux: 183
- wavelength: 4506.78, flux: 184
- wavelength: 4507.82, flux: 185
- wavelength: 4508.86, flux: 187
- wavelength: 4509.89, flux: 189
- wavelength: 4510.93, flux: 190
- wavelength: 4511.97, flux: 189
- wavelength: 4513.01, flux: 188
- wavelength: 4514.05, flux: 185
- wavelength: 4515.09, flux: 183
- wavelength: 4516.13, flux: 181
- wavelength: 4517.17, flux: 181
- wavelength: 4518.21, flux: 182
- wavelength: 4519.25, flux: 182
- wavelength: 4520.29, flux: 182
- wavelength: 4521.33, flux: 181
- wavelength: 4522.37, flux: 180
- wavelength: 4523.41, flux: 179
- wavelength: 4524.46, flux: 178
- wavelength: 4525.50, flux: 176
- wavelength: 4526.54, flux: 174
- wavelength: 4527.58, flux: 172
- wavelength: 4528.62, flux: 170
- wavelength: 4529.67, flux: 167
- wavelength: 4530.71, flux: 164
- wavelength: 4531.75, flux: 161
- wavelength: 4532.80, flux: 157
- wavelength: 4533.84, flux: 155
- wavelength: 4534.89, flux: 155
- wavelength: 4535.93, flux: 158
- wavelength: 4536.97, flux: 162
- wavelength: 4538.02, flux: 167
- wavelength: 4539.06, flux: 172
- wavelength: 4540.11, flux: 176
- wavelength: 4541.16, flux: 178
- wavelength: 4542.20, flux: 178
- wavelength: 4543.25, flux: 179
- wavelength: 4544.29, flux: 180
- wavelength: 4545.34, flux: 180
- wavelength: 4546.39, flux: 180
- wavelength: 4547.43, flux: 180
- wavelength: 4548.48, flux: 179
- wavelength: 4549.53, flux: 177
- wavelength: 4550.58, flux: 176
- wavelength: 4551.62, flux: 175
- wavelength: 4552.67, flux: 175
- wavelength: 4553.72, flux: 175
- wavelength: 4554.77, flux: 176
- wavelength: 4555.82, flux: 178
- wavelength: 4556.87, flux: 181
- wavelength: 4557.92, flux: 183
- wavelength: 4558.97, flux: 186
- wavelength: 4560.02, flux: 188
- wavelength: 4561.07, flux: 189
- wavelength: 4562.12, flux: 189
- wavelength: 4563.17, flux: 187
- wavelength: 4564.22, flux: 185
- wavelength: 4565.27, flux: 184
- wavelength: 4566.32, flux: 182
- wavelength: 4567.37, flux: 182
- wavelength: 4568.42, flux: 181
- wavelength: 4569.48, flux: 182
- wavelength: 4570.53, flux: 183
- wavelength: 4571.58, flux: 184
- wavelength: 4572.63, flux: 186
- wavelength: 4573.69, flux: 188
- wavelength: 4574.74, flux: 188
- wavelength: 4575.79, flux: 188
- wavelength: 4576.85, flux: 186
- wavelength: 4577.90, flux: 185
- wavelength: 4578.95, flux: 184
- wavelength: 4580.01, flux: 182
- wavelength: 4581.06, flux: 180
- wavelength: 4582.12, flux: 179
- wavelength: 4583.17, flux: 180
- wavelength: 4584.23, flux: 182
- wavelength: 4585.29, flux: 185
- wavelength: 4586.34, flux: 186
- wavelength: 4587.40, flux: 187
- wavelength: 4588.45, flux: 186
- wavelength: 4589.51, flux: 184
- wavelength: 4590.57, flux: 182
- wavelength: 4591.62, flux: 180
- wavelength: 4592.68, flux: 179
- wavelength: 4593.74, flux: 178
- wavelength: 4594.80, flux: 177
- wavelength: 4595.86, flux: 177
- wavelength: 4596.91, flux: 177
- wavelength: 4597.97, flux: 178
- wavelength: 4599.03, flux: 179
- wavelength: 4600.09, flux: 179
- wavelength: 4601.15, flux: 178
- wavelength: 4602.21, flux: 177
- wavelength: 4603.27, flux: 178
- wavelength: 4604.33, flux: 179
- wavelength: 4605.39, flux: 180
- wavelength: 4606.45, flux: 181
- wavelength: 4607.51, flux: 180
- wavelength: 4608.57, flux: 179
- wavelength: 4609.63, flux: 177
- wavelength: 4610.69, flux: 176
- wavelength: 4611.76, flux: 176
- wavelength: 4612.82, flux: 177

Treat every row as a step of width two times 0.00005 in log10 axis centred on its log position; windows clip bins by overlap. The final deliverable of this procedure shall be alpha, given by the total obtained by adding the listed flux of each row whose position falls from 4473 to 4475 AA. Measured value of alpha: 361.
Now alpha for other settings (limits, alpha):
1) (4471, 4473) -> 356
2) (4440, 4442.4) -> 343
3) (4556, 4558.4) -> 364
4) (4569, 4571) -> 365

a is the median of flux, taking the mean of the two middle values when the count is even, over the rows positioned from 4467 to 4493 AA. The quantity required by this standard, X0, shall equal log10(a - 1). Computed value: 2.25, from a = 177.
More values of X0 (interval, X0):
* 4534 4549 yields 2.25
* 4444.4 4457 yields 2.23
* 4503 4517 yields 2.26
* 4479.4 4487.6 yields 2.24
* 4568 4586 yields 2.26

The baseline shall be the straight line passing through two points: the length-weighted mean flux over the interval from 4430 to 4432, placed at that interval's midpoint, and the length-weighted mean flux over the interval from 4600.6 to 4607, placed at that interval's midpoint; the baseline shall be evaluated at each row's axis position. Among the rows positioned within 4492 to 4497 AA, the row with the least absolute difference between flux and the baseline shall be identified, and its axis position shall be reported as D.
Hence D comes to 4493.31 AA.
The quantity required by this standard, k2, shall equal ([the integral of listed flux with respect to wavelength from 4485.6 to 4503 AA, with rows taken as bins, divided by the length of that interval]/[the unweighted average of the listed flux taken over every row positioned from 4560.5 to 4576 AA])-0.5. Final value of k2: 0.47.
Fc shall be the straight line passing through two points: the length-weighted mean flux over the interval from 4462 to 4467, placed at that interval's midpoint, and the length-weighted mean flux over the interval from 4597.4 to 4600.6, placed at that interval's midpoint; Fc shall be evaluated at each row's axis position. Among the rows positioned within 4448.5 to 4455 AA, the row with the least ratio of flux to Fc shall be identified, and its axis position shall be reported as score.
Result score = 4452.11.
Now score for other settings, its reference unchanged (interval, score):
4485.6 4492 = 4486.07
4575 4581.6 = 4581.06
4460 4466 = 4461.35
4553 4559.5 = 4553.72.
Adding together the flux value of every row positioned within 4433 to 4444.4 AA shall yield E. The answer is 1855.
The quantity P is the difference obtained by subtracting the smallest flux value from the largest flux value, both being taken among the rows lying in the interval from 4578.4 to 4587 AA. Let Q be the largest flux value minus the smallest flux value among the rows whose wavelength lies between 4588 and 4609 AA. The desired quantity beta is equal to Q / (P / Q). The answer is 12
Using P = 7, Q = 9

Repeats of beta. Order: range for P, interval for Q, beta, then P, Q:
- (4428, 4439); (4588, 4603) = 16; 5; 9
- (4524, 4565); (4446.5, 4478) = 10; 34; 18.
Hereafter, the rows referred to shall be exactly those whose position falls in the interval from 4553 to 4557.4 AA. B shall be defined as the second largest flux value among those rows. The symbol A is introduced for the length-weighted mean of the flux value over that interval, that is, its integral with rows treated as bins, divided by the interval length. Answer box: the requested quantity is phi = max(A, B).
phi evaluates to 178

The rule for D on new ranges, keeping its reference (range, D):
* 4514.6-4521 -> 4517.17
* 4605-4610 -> 4608.57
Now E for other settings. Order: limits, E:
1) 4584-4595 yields 2006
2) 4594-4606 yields 1959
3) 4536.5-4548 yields 1932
